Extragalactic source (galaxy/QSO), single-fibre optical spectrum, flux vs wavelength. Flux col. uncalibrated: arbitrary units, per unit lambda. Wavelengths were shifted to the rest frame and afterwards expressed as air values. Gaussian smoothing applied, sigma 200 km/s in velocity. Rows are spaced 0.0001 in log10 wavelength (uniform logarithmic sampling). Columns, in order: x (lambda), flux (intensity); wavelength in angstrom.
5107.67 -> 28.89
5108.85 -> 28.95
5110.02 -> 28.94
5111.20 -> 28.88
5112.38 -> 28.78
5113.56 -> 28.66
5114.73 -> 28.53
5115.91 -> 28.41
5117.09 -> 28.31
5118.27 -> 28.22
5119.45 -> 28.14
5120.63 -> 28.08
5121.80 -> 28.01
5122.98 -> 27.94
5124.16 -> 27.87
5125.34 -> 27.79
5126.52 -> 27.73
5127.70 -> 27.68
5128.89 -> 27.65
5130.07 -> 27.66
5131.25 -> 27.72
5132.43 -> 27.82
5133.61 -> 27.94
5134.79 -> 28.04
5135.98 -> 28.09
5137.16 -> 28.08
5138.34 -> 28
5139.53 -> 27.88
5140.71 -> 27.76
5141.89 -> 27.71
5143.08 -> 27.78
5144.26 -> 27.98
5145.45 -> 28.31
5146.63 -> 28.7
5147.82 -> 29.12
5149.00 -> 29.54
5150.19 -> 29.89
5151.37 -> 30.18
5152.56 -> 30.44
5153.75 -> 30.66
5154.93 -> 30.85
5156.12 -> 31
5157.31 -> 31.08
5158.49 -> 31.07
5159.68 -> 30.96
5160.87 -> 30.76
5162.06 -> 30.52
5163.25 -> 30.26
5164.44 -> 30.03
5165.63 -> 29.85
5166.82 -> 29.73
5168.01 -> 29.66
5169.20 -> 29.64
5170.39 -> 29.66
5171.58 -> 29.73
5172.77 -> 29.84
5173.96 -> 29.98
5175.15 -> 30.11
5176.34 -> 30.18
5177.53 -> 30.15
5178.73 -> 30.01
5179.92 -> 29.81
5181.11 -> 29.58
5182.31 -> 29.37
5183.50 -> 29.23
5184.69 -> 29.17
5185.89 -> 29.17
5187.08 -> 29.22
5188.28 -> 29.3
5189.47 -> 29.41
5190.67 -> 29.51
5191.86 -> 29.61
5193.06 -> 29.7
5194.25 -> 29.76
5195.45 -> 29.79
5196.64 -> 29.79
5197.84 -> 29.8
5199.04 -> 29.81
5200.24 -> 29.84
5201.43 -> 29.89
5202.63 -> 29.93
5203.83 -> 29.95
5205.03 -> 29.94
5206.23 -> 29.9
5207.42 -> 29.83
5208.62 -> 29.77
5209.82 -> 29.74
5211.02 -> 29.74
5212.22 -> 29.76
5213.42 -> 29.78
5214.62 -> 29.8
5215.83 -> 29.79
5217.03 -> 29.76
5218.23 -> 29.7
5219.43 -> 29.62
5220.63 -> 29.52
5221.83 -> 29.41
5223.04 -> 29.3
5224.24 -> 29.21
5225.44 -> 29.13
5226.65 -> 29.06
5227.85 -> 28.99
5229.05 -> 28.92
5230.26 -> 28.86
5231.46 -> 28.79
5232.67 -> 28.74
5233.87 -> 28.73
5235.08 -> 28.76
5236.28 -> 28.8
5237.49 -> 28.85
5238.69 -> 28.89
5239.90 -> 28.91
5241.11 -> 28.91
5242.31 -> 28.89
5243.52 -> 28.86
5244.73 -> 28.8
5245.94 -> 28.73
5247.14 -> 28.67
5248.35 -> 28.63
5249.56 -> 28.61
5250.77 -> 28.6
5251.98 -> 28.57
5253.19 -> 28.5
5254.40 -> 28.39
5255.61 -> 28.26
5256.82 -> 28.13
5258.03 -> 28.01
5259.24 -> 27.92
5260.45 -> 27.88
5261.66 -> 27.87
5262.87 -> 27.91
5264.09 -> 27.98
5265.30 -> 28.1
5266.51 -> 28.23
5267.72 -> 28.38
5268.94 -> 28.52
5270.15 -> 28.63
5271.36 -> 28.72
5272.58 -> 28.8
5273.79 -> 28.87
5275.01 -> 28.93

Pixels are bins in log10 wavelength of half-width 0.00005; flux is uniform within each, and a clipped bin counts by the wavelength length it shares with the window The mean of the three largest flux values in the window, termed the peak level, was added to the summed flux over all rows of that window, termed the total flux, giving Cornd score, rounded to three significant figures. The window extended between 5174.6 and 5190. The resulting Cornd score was 415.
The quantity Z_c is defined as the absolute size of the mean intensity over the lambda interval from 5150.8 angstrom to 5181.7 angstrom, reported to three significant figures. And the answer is 30.2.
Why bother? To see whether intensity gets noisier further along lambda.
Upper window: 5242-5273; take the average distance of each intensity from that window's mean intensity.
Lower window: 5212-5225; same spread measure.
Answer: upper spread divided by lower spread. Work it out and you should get 1.7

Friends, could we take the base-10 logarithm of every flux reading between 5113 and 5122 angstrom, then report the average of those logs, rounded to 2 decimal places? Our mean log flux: 1.45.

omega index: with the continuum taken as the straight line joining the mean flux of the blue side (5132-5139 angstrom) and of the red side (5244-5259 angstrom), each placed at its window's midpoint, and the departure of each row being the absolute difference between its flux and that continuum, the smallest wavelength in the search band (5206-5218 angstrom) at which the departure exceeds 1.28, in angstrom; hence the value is 5206.23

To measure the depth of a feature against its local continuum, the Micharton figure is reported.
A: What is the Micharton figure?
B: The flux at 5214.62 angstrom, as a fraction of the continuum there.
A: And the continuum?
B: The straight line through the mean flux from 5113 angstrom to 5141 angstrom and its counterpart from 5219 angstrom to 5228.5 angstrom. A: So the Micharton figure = 1.02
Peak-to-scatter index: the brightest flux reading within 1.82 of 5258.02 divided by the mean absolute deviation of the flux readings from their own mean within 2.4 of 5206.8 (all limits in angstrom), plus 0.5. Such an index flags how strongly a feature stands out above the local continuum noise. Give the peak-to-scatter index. 469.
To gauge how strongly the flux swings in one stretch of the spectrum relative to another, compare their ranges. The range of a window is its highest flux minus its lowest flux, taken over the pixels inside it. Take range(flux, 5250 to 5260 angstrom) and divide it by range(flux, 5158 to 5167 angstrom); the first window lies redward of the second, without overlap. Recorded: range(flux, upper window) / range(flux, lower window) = 0.51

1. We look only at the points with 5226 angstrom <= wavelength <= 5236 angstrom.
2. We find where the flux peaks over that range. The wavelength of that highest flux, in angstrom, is 5226.65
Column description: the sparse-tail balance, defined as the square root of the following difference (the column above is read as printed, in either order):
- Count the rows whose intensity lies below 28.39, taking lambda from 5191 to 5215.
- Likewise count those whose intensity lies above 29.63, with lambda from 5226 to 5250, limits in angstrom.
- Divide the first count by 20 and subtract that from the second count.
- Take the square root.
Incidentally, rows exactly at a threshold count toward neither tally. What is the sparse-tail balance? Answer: 0.0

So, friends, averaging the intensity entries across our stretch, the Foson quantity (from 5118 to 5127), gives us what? 28.0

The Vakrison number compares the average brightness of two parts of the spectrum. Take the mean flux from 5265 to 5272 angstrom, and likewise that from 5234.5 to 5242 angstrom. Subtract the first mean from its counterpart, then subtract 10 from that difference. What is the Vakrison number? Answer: -9.6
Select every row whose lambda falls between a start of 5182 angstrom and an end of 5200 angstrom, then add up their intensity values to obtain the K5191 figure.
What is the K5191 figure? 443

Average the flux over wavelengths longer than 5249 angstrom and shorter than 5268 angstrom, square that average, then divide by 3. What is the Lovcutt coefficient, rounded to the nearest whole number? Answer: 265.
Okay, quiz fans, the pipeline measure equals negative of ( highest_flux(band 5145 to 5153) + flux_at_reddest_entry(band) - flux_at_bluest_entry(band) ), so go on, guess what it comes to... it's -32.6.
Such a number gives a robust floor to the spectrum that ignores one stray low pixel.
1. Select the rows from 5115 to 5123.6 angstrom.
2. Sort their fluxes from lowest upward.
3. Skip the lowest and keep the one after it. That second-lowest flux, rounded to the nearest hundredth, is 28.01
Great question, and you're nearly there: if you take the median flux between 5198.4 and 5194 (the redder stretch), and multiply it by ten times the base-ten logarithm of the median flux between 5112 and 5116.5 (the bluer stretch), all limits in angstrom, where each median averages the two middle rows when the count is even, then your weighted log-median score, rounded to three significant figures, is 434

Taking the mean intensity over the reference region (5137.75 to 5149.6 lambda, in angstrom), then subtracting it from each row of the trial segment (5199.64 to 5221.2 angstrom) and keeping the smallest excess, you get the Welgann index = 1.2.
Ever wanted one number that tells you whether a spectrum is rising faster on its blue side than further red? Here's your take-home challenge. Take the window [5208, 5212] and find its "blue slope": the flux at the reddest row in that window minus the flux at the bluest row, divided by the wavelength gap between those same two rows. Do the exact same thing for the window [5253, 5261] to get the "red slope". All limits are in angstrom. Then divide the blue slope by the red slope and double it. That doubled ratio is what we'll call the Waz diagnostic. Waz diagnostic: 0.3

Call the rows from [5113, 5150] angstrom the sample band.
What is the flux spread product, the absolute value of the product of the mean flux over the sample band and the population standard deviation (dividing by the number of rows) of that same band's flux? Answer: 12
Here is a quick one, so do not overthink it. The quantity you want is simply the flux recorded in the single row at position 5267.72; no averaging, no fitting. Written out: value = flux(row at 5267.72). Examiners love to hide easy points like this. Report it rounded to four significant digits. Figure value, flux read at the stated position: 28.38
